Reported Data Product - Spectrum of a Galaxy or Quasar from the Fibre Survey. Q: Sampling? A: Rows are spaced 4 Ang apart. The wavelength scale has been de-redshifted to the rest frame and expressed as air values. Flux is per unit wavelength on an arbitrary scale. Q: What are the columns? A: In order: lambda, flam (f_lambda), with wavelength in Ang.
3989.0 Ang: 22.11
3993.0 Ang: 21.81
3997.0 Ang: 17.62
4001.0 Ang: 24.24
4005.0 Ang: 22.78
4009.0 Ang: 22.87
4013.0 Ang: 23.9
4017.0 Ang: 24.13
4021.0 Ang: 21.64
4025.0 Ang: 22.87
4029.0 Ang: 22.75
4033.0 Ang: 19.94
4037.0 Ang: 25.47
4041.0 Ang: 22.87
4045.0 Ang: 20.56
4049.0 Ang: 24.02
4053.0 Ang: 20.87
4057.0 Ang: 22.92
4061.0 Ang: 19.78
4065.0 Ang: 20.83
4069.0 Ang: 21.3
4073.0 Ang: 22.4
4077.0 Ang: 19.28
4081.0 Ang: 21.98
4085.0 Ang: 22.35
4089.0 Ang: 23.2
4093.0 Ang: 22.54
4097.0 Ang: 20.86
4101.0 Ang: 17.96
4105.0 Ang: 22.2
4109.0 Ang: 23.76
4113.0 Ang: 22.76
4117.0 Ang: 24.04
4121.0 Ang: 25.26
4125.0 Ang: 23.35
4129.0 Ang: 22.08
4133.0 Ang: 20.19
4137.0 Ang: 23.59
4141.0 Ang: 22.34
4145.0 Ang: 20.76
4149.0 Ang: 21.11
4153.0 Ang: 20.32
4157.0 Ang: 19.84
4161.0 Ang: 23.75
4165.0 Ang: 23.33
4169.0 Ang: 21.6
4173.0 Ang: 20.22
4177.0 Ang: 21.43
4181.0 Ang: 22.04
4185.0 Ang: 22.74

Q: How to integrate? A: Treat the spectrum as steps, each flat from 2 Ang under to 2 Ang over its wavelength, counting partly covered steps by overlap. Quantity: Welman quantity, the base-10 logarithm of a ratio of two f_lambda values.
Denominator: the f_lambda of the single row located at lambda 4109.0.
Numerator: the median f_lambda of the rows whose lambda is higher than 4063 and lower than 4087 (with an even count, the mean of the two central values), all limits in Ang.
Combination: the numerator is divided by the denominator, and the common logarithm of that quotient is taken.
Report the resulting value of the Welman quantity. -0.04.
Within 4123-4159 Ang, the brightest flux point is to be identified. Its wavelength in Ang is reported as 4137.0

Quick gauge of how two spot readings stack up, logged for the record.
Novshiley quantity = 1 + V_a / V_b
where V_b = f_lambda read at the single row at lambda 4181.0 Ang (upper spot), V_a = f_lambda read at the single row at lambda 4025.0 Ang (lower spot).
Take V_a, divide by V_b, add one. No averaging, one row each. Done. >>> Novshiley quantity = 2.04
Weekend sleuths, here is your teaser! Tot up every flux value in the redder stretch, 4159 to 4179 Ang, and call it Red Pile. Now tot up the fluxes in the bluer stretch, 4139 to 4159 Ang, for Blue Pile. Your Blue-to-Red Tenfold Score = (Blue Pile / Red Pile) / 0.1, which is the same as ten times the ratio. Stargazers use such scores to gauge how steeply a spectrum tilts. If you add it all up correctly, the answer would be 9.5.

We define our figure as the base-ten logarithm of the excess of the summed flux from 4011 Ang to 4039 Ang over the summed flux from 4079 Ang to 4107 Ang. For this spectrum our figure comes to 0.98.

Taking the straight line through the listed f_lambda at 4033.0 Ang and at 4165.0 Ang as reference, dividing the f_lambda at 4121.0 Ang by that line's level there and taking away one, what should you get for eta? 0.14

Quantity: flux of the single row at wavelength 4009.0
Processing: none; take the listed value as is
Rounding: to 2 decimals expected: 22.87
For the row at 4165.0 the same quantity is 23.33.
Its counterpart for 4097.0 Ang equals 20.86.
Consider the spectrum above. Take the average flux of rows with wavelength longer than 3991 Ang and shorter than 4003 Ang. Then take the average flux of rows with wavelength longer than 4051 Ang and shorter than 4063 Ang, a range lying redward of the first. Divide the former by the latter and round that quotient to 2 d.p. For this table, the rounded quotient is 1.00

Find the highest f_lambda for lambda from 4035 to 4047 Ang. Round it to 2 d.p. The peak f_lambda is 25.47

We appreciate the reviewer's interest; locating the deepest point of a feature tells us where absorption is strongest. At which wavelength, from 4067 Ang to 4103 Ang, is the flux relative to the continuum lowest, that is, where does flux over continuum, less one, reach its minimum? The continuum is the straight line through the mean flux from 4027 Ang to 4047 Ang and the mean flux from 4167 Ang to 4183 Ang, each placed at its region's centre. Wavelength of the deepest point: 4101.0 Ang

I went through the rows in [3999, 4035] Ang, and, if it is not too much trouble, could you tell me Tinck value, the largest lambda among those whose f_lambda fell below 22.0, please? 4033.0 Ang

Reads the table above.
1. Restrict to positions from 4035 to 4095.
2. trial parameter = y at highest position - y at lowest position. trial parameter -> -2.9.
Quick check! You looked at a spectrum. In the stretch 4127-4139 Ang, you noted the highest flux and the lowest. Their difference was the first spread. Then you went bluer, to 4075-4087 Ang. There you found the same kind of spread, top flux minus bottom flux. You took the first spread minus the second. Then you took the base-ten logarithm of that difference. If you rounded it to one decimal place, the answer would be -0.5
